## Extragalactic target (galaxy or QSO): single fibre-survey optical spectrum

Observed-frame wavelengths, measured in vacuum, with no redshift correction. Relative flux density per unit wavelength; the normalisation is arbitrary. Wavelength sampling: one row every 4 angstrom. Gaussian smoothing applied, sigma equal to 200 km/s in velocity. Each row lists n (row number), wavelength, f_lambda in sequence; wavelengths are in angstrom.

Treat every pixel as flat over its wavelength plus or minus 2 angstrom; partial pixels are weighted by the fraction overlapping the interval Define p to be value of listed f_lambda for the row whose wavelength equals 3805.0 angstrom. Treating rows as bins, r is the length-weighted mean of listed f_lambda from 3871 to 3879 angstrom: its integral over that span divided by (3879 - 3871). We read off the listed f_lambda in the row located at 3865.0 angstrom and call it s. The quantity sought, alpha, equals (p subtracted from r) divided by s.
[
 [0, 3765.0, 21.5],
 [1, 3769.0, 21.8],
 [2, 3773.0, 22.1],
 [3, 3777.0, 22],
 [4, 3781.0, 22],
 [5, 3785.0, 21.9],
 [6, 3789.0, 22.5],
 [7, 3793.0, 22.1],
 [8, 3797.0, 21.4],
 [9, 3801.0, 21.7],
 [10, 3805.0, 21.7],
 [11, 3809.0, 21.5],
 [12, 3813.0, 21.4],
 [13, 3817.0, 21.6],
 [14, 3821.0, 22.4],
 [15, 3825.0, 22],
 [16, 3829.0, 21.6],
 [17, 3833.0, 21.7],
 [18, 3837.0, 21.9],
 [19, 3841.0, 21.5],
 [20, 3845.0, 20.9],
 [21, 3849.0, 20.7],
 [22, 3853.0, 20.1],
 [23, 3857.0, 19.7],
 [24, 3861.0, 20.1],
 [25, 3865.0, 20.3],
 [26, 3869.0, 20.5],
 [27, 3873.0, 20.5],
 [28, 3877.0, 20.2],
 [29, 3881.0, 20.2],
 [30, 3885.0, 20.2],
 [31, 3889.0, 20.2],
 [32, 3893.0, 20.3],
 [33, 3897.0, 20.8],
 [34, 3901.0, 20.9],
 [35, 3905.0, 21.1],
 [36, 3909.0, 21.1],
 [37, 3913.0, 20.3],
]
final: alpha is -0.07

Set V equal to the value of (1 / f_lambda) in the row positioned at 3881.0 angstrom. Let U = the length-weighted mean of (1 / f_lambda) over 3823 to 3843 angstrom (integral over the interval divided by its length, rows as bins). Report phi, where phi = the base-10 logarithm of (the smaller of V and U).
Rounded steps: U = 0.0460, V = 0.050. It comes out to -1.34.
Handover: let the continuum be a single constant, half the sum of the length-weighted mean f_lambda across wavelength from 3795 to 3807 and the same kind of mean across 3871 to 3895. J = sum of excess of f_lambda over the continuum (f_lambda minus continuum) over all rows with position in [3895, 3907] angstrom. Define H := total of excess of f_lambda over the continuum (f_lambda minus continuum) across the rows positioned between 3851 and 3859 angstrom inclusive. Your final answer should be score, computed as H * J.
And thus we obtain 0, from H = -2.1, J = 0.0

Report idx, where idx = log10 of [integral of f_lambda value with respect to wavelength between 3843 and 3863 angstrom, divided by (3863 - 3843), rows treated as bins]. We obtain 1.31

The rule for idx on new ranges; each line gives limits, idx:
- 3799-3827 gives 1.34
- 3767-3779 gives 1.34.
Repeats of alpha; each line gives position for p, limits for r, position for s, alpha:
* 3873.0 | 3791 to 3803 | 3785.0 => 0.06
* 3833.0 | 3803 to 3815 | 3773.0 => -0.01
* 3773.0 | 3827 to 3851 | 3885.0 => -0.04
